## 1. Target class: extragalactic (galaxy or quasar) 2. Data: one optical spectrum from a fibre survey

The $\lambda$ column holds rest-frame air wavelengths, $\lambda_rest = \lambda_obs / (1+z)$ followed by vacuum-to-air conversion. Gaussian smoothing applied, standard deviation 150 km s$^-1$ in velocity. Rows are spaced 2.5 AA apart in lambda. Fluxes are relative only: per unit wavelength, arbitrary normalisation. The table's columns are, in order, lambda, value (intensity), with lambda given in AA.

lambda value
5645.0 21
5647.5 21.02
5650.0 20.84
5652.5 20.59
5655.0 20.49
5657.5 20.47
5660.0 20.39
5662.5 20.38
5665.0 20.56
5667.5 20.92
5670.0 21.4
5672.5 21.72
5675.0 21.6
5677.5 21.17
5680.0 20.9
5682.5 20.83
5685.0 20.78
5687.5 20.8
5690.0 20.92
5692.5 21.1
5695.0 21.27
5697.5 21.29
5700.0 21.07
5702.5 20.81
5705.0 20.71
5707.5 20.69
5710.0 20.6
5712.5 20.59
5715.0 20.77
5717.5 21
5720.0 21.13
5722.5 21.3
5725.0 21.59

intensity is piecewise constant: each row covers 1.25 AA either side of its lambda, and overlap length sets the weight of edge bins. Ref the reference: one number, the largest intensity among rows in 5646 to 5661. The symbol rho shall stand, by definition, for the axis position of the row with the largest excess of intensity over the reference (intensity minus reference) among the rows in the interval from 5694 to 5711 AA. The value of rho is 5697.5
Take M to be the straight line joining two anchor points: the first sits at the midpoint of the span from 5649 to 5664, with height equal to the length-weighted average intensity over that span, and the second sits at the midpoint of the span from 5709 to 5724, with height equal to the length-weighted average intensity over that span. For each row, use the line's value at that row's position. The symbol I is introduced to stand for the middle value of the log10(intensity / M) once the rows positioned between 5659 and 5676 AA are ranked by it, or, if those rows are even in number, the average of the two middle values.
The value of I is 0.0068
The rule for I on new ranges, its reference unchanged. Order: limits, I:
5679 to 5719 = 0.0016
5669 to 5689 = 0.0076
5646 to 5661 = 0.0008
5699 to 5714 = -0.0031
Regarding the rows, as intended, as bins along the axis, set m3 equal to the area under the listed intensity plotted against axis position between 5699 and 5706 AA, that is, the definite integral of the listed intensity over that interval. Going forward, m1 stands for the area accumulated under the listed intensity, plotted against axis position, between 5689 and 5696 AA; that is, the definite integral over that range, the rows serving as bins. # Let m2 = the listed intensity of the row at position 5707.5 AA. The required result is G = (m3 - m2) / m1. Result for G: 0.85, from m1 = 148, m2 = 20.69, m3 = 146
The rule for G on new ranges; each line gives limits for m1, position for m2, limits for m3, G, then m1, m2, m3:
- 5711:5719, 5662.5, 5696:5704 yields 0.89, 166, 20.38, 168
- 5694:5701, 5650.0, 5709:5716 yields 0.83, 148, 20.84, 145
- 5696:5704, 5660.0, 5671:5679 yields 0.90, 168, 20.39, 172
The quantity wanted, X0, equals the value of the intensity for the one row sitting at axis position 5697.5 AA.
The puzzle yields 21.29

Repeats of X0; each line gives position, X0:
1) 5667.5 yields 20.92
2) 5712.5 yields 20.59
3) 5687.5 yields 20.8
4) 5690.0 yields 20.92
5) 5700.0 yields 21.07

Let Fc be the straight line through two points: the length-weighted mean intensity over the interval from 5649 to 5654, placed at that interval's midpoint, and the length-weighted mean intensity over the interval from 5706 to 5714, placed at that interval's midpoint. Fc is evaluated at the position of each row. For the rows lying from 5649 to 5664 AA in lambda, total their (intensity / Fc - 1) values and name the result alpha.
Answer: -0.048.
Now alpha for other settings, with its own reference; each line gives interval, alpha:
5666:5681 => 0.178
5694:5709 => 0.096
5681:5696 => 0.085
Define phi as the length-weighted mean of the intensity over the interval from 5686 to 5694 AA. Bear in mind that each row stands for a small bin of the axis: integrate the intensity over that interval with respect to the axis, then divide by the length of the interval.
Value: 20.9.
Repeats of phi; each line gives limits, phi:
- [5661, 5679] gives 21.1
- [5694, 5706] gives 21.0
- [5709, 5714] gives 20.6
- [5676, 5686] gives 20.9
